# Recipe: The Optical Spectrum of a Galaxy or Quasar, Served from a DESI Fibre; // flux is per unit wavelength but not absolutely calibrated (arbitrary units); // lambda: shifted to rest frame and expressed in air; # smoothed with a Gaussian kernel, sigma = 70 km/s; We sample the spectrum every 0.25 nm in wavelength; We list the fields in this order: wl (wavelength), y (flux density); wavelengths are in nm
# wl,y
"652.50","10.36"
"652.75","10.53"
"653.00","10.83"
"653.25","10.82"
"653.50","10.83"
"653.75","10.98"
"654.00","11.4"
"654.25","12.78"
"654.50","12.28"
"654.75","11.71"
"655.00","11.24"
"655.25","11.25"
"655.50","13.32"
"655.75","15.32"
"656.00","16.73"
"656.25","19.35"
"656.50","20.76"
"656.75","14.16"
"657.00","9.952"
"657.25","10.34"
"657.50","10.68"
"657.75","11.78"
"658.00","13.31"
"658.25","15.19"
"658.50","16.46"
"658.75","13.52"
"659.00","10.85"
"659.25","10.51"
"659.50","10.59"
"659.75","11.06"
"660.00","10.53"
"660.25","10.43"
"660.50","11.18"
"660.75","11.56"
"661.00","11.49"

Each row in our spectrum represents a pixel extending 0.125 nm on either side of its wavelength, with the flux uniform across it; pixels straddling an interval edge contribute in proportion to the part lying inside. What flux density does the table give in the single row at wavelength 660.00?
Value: 10.53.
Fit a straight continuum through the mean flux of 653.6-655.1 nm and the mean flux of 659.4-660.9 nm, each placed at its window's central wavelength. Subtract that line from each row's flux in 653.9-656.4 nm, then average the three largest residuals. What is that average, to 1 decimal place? 5.6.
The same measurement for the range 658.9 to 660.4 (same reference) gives -0.2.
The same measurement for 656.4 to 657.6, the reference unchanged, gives 3.8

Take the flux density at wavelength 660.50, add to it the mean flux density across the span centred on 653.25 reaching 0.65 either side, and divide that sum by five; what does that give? 4.40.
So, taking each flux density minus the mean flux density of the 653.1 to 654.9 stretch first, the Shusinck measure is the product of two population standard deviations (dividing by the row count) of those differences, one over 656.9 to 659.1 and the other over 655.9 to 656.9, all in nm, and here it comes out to 5.5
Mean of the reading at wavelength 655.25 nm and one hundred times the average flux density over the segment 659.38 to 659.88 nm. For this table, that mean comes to 547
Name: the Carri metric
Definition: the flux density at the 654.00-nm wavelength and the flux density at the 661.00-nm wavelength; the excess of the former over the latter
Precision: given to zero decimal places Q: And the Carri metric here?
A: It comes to 0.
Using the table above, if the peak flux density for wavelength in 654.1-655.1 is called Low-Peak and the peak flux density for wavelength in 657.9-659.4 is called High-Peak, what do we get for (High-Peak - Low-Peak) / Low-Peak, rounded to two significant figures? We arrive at 0.29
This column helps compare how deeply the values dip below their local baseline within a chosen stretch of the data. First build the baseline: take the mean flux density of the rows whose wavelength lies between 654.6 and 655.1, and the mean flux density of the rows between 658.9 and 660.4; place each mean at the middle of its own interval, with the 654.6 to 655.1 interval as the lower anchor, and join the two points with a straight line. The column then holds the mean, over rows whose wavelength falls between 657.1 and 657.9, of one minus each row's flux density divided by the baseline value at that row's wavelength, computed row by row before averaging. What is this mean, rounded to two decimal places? 0.01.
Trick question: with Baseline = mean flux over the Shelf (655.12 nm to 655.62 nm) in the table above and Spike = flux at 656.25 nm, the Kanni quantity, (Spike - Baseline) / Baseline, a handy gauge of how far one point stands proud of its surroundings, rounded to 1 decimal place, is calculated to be 0.6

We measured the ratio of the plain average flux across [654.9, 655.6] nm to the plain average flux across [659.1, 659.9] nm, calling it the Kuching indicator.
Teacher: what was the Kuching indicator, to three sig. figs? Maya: 1.11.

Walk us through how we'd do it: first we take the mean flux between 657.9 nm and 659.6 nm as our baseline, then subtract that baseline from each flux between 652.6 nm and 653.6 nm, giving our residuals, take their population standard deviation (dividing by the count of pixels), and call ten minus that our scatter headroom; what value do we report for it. 9.87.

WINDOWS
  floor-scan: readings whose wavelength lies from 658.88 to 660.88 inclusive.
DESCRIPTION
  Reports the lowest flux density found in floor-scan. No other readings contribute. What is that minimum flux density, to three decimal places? 10.430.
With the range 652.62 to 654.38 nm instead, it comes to 10.530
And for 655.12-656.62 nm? 11.250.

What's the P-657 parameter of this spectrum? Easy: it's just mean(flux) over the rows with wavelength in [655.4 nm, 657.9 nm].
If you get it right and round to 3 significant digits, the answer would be 14.2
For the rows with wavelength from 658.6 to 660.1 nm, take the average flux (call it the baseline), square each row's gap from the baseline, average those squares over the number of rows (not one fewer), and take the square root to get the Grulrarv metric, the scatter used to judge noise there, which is 1.1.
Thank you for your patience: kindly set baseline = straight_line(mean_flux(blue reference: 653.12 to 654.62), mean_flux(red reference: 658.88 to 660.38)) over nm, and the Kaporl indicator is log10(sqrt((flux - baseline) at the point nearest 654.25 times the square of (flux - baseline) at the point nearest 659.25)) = -0.6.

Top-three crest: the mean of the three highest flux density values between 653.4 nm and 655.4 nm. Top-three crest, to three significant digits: 12.3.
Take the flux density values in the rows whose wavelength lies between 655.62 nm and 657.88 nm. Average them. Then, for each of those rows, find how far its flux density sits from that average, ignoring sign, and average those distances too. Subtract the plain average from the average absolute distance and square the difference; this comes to 122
